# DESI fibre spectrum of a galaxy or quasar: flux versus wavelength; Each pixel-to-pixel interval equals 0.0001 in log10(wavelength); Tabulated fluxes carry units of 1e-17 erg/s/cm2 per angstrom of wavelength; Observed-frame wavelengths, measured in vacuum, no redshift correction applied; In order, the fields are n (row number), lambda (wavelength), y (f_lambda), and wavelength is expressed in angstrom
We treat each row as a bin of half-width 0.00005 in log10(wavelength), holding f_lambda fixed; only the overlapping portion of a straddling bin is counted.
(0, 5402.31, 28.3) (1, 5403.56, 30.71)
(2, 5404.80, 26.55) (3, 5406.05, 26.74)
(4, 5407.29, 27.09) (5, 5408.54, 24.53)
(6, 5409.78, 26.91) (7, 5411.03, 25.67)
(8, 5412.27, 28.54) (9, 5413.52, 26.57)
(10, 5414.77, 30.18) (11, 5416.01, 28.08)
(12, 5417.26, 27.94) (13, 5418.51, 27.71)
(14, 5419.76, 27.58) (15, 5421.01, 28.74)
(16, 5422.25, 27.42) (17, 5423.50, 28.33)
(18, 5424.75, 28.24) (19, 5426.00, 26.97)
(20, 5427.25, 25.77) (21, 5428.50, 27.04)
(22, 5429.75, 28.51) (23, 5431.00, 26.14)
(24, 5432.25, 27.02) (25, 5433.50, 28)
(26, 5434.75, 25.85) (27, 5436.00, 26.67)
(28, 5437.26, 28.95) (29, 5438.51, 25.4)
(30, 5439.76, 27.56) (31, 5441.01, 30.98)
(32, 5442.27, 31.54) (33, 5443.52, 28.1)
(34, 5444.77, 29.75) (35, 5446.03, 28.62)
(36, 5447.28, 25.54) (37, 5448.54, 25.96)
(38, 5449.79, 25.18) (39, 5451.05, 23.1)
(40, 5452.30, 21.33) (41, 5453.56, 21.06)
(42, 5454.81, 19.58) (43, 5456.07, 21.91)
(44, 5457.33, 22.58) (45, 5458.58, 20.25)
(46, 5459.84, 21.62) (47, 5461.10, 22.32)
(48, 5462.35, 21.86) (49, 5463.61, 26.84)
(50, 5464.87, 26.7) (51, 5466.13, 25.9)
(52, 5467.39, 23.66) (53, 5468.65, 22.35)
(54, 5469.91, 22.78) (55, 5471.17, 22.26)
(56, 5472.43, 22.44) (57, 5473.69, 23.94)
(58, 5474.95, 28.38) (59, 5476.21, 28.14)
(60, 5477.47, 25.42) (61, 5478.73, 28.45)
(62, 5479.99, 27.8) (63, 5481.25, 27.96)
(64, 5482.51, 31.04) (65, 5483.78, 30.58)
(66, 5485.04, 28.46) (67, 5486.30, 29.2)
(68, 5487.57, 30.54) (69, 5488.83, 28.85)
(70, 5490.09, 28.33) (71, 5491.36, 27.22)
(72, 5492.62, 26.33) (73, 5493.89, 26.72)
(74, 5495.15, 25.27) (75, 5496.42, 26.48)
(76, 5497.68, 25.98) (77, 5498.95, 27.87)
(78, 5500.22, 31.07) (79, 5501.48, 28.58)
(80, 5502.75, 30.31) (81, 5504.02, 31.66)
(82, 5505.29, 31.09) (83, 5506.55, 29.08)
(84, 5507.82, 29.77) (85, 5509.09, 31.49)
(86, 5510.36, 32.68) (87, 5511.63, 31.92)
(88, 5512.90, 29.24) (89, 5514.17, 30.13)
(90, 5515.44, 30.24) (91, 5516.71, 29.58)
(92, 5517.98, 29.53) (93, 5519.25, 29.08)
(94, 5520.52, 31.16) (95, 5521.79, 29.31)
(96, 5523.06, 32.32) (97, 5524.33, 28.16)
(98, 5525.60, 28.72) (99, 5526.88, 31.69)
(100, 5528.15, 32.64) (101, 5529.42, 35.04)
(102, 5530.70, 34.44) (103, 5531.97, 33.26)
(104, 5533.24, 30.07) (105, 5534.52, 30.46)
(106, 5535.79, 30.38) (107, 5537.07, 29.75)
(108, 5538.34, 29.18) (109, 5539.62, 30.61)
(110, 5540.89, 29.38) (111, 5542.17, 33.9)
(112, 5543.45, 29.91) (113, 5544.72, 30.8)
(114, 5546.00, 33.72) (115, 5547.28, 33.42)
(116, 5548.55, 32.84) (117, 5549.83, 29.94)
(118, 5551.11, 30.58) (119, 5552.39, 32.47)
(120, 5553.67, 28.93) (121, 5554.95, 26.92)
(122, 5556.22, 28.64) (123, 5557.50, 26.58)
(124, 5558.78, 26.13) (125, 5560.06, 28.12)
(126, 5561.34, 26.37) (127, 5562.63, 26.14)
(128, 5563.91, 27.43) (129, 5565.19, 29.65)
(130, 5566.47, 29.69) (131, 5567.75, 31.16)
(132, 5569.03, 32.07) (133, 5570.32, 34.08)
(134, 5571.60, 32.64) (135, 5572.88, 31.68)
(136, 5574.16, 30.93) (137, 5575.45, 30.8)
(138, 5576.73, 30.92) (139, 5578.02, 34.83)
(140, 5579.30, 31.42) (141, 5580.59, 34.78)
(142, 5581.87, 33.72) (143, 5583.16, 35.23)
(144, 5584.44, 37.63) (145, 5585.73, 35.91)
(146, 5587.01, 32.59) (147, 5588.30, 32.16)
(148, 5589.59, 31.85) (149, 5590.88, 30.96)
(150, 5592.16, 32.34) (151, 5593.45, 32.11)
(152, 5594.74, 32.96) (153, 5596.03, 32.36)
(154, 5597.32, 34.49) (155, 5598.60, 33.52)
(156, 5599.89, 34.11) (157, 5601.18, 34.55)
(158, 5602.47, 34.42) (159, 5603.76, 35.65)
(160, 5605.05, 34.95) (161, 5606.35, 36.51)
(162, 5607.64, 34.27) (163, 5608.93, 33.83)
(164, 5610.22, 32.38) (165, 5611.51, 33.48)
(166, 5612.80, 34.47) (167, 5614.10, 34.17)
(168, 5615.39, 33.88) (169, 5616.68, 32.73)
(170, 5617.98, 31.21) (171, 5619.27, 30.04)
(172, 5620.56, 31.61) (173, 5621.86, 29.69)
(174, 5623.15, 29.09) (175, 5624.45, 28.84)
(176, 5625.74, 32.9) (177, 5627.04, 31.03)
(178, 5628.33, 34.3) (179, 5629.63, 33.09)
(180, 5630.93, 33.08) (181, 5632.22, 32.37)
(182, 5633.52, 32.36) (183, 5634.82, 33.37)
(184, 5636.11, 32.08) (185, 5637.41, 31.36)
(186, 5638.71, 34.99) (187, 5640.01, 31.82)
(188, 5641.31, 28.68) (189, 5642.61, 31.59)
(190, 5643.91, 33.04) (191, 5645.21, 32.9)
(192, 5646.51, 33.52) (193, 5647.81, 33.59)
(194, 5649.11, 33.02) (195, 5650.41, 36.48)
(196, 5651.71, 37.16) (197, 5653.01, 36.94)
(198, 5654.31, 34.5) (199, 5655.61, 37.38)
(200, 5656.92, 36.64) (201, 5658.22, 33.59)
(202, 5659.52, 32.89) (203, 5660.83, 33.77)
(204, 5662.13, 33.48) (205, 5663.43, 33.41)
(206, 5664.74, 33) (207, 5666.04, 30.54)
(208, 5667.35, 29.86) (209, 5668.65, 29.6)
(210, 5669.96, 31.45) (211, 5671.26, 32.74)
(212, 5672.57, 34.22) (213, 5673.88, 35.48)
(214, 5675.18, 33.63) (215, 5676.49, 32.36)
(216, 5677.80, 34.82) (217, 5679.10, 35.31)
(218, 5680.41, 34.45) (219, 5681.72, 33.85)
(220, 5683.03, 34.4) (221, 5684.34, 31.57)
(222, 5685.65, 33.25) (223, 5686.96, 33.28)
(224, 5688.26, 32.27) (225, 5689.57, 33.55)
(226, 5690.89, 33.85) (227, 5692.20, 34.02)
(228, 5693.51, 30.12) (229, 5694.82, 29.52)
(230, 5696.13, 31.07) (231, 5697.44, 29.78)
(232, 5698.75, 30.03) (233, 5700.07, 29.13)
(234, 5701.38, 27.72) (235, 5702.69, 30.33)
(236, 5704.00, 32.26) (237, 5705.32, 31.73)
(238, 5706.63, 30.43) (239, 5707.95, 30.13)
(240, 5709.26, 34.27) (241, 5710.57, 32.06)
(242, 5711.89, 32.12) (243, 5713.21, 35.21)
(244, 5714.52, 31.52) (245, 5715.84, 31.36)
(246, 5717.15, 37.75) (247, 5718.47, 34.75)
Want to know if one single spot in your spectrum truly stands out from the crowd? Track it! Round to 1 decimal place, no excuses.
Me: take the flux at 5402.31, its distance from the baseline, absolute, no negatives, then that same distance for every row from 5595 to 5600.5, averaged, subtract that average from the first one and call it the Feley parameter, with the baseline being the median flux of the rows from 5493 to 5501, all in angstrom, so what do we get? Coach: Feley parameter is -5.3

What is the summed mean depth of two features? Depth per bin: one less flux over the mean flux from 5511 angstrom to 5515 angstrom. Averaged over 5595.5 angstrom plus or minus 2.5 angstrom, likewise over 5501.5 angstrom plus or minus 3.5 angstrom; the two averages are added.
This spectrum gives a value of -0.07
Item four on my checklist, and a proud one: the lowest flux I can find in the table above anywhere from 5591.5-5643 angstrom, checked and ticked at 28.68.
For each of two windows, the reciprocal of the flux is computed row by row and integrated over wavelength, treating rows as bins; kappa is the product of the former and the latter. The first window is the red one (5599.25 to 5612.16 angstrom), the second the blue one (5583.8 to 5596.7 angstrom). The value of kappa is 0.147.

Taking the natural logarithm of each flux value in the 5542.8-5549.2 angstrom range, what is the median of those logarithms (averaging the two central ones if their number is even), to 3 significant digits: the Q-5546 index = 3.49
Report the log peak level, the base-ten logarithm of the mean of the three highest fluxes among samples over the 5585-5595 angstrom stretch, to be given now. 1.53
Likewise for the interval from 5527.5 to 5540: 1.53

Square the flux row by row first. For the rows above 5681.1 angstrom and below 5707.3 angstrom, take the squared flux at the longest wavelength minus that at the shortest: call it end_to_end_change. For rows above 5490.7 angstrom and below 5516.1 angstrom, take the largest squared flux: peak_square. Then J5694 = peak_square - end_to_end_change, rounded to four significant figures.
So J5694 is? 1288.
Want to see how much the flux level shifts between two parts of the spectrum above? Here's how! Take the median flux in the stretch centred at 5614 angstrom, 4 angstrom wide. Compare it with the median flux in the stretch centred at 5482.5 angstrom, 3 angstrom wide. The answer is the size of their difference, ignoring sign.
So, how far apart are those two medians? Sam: 4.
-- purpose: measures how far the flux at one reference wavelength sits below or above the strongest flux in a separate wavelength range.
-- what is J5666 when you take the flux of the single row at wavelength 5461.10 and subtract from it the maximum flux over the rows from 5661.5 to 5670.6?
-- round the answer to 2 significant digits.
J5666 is -11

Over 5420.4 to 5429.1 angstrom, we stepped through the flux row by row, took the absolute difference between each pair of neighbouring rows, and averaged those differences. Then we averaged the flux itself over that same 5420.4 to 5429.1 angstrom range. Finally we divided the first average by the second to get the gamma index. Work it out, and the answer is 0.04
